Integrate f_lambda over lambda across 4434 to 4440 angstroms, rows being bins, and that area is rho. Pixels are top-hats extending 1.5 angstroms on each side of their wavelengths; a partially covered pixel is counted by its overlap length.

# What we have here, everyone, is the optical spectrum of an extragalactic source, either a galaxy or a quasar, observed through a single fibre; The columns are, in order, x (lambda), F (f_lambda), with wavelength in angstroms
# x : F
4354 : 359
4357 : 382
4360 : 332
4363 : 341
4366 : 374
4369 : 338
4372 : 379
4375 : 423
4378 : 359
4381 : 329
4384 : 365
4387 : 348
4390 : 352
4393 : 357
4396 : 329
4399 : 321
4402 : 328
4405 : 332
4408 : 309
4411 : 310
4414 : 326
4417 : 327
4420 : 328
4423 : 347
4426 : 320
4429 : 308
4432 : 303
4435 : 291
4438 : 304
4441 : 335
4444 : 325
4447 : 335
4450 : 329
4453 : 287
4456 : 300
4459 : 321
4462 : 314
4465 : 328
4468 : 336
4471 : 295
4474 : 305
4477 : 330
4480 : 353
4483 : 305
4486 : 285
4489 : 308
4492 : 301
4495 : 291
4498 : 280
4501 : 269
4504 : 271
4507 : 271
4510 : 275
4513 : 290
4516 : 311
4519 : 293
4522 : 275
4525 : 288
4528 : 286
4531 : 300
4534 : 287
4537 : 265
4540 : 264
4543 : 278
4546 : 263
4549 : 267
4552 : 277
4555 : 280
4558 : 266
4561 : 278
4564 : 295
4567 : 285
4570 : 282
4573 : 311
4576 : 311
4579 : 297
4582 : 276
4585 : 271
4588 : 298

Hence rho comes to 1807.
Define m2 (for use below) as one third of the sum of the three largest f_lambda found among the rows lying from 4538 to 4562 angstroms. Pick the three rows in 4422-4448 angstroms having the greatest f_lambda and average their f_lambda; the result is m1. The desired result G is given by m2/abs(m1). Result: 0.8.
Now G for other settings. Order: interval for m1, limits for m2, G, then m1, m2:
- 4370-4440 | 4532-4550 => 0.7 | 389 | 277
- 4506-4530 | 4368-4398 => 1.3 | 298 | 389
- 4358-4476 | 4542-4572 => 0.7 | 392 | 287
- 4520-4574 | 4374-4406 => 1.3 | 302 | 382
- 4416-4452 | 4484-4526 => 0.9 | 339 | 307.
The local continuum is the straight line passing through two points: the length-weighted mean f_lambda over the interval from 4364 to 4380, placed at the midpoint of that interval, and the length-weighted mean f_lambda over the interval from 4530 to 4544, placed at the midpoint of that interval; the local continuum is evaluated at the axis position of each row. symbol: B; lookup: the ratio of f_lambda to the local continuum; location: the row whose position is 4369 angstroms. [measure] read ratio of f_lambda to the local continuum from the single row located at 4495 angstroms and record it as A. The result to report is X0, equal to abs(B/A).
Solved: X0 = 0.94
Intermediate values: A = 0.96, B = 0.90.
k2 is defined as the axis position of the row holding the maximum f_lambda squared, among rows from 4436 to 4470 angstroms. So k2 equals 4468 angstroms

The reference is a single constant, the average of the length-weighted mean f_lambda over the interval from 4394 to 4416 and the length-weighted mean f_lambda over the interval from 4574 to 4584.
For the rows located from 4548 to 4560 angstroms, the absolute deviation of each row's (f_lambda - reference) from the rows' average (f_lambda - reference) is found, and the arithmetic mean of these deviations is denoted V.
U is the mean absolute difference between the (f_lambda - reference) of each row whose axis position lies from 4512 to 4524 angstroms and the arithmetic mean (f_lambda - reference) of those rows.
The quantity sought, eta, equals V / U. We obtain 0.62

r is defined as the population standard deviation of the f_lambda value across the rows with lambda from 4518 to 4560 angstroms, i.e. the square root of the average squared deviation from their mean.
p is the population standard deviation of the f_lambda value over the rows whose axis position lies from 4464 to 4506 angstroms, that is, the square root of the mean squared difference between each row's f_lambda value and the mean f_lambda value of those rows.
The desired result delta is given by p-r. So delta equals 13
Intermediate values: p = 24.2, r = 11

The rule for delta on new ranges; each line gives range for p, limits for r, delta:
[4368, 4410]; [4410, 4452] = 13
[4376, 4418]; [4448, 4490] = -2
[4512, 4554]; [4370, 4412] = -15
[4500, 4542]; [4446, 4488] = -6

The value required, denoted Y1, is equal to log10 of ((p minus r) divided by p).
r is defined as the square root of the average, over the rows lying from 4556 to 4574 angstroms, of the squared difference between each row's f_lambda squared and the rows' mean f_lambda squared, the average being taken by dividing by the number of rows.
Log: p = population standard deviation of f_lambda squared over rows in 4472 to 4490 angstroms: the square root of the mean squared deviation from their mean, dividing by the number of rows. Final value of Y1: -0.38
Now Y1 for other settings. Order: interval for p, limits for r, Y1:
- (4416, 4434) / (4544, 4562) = -0.21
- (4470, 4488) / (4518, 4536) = -0.15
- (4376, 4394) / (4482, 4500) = -0.64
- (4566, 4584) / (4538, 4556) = -0.27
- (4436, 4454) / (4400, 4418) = -0.32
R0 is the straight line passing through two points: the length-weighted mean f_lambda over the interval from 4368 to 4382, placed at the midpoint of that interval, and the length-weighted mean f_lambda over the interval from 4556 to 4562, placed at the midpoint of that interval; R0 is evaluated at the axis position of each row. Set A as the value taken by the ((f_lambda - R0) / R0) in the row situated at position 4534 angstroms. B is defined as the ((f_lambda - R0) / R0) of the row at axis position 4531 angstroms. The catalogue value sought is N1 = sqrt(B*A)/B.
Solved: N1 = 0.4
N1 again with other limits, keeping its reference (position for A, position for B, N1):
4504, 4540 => -1.2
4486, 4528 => -3.2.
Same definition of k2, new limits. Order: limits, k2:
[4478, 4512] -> 4480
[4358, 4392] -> 4375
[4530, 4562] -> 4531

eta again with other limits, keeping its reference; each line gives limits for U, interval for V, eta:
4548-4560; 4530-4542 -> 2.42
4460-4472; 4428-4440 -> 0.38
